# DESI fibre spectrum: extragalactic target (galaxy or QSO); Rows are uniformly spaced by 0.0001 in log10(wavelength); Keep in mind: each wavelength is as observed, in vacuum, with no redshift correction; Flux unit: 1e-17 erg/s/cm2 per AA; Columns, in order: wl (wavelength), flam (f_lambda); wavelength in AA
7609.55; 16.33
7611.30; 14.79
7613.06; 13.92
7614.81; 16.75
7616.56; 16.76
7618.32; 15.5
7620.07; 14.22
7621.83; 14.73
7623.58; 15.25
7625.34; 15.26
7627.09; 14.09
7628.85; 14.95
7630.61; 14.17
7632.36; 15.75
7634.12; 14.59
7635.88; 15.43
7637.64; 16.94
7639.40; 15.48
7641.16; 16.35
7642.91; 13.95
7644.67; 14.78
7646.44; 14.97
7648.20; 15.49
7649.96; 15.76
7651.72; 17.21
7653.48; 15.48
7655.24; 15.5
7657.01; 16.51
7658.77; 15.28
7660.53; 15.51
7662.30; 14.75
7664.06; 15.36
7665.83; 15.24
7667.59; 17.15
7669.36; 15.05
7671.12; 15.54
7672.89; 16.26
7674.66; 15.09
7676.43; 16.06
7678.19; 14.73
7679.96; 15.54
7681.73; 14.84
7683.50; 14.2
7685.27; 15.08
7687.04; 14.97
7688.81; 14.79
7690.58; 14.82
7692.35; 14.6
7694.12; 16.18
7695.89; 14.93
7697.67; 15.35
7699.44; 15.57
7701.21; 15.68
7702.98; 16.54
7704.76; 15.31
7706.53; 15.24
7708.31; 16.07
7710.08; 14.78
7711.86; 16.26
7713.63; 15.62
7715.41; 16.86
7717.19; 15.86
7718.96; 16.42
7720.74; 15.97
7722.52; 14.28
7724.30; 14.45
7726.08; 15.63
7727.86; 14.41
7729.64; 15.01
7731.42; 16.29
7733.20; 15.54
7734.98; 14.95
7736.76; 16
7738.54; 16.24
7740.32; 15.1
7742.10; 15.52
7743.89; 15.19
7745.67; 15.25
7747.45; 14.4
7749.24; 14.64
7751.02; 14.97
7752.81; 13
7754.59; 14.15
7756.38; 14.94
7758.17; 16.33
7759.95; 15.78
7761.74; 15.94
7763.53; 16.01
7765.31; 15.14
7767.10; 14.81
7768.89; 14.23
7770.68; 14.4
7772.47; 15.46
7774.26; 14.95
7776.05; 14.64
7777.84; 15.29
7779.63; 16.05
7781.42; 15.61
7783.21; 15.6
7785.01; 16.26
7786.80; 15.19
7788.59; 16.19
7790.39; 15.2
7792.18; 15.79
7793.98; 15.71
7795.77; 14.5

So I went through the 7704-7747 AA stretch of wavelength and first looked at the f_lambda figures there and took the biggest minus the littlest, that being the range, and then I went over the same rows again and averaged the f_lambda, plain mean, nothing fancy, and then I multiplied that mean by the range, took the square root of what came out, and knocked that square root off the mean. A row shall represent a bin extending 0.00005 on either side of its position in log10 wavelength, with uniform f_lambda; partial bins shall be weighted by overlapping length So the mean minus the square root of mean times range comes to 9.18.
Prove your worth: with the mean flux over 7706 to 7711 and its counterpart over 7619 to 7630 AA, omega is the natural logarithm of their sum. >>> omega 3.40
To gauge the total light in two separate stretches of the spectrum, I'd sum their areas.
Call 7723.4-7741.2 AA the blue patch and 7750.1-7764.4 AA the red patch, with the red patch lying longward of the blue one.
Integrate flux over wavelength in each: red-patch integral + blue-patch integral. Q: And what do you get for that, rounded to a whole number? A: 490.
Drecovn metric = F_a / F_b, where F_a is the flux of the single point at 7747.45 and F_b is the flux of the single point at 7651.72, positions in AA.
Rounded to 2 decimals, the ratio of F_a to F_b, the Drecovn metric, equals 0.84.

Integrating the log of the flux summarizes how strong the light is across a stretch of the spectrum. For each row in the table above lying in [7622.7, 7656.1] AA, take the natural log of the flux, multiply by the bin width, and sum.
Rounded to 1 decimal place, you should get 91.2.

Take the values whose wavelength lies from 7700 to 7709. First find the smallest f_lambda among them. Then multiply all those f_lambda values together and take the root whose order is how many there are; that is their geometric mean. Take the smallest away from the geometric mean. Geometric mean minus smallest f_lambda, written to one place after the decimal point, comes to 0.5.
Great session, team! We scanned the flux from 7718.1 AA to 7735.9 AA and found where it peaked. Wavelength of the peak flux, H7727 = 7718.96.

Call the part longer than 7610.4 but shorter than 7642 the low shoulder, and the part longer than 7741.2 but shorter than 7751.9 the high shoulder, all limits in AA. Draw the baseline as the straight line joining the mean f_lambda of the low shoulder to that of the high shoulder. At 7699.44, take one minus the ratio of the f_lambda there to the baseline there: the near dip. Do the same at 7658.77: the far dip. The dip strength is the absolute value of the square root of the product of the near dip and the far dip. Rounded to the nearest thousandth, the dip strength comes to 0.013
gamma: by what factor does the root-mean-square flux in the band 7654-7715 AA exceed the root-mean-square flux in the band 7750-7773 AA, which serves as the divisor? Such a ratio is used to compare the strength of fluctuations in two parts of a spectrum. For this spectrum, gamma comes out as 1.03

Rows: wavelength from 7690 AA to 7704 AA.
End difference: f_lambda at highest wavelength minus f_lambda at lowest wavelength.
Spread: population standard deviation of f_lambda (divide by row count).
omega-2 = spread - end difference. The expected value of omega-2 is -1.1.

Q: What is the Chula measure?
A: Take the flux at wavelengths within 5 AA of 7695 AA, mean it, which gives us 15.2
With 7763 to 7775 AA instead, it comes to 15.0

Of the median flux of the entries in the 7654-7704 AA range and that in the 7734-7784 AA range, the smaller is 15.2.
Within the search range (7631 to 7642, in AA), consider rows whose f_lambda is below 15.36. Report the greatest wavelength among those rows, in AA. 7634.12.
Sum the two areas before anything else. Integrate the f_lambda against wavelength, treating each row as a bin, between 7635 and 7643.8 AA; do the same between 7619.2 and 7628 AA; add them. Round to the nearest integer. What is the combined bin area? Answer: 267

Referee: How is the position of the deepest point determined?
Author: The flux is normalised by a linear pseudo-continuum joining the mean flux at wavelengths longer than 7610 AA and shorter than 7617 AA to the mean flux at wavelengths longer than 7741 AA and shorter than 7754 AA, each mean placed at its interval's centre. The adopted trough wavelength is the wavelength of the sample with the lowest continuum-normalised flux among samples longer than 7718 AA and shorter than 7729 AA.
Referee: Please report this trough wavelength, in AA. 7722.52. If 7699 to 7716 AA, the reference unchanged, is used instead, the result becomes 7710.08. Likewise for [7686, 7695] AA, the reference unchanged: 7692.35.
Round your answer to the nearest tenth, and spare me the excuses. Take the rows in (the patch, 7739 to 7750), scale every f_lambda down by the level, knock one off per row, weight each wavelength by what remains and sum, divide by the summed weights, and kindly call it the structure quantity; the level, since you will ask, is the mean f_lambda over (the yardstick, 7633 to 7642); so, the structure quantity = 7745.9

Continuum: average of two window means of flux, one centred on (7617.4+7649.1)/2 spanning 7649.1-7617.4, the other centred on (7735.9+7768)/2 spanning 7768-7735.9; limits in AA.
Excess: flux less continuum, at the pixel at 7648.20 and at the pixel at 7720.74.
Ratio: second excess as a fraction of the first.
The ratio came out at 2.4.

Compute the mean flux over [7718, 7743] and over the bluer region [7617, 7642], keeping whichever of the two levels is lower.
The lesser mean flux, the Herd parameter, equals 15.2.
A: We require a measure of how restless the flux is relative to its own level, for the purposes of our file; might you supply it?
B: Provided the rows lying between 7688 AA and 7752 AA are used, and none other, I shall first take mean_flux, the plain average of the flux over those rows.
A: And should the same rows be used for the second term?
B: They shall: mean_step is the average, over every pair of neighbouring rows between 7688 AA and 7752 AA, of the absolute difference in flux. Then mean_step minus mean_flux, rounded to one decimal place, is -14.7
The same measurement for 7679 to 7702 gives -14.6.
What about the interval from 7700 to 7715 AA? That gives -14.8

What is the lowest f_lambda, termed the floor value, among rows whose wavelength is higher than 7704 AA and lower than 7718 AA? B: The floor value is 14.78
